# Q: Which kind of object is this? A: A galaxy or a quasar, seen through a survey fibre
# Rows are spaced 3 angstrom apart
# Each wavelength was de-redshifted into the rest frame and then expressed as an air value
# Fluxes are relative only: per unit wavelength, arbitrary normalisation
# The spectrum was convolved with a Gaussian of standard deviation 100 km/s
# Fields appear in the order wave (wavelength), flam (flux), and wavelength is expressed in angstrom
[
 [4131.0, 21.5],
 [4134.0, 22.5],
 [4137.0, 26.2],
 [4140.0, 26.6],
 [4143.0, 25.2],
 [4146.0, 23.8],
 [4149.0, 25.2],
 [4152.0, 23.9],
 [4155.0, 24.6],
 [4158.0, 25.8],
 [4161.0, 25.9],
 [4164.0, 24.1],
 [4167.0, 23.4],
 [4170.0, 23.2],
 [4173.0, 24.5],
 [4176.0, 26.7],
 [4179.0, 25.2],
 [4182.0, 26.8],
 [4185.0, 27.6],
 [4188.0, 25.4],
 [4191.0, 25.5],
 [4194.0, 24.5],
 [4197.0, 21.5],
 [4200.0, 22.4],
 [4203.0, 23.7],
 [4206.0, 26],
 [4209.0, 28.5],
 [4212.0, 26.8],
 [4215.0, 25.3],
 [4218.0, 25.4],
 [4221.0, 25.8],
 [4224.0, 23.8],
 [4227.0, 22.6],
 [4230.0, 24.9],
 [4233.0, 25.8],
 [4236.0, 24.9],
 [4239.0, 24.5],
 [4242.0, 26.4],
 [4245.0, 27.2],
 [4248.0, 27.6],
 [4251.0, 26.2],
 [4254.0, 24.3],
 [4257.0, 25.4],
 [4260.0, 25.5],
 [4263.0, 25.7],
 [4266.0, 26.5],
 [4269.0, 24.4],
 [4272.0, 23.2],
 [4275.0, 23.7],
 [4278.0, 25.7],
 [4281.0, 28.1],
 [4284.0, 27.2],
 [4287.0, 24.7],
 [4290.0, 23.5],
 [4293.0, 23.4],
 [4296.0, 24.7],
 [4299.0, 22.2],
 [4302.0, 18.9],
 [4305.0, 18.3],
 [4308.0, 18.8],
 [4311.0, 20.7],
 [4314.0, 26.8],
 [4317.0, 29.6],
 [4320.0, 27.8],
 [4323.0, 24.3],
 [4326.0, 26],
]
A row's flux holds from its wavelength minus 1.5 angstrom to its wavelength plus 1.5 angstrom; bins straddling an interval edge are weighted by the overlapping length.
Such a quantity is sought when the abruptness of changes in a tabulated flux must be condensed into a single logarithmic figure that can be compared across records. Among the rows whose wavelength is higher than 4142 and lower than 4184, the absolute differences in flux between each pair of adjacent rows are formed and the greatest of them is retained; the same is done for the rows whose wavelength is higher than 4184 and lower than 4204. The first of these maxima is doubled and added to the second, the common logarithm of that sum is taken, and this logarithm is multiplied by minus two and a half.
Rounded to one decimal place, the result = -2.2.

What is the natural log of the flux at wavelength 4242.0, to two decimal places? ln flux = 3.27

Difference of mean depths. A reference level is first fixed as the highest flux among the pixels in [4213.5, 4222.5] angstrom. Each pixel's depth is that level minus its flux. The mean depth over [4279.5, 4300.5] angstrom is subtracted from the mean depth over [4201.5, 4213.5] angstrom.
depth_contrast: -1.4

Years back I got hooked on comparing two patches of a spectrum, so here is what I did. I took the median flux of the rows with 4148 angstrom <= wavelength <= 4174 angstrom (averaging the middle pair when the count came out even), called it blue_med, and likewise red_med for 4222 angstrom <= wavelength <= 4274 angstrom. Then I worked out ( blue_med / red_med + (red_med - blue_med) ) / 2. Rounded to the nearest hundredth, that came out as 0.93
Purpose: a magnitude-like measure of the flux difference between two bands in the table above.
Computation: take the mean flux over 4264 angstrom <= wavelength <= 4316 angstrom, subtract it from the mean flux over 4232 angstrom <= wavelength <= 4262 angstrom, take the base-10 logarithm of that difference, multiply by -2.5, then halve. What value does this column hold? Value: -0.4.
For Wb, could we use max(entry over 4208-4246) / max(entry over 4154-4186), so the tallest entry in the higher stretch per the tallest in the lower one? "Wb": 1.03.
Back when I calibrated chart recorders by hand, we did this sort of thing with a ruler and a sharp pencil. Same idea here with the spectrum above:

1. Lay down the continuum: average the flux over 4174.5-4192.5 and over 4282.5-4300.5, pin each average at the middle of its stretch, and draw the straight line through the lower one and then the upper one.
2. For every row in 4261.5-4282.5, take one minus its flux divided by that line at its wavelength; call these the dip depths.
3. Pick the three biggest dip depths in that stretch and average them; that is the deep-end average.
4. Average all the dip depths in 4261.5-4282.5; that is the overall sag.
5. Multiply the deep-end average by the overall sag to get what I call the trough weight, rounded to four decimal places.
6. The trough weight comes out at -0.0010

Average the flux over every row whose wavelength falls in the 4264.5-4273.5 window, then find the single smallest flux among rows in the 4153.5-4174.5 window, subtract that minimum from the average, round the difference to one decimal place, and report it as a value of 1.5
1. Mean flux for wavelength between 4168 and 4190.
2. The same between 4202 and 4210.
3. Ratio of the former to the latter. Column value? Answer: 0.98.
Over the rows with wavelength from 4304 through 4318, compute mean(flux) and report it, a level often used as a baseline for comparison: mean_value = 22.8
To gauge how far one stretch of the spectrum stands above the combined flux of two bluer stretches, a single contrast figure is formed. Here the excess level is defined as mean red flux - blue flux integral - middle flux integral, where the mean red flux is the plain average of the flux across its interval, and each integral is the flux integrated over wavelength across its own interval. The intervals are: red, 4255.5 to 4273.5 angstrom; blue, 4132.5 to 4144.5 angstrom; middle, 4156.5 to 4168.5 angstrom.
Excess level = -574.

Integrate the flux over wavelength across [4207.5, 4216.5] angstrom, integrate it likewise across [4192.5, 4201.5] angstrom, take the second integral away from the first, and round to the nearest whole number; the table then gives 37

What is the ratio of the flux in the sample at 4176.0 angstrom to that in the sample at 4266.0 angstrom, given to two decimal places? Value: 1.01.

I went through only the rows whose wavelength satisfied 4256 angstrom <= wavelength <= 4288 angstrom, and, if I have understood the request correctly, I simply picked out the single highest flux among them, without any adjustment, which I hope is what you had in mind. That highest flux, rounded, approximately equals 28.1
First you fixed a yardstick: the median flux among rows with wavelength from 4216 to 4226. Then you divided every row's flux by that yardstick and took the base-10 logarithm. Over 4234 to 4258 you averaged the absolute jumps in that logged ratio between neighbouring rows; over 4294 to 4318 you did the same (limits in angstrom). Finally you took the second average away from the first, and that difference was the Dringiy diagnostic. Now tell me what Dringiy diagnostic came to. -0.029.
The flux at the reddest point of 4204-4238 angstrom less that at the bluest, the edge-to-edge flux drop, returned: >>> -1.1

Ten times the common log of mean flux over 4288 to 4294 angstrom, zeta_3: 13.7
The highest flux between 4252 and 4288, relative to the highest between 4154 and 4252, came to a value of 0.99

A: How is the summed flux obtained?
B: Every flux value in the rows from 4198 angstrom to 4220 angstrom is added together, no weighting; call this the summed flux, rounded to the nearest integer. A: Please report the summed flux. 178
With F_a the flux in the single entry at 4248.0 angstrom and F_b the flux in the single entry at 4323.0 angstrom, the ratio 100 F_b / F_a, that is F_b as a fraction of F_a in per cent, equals 88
